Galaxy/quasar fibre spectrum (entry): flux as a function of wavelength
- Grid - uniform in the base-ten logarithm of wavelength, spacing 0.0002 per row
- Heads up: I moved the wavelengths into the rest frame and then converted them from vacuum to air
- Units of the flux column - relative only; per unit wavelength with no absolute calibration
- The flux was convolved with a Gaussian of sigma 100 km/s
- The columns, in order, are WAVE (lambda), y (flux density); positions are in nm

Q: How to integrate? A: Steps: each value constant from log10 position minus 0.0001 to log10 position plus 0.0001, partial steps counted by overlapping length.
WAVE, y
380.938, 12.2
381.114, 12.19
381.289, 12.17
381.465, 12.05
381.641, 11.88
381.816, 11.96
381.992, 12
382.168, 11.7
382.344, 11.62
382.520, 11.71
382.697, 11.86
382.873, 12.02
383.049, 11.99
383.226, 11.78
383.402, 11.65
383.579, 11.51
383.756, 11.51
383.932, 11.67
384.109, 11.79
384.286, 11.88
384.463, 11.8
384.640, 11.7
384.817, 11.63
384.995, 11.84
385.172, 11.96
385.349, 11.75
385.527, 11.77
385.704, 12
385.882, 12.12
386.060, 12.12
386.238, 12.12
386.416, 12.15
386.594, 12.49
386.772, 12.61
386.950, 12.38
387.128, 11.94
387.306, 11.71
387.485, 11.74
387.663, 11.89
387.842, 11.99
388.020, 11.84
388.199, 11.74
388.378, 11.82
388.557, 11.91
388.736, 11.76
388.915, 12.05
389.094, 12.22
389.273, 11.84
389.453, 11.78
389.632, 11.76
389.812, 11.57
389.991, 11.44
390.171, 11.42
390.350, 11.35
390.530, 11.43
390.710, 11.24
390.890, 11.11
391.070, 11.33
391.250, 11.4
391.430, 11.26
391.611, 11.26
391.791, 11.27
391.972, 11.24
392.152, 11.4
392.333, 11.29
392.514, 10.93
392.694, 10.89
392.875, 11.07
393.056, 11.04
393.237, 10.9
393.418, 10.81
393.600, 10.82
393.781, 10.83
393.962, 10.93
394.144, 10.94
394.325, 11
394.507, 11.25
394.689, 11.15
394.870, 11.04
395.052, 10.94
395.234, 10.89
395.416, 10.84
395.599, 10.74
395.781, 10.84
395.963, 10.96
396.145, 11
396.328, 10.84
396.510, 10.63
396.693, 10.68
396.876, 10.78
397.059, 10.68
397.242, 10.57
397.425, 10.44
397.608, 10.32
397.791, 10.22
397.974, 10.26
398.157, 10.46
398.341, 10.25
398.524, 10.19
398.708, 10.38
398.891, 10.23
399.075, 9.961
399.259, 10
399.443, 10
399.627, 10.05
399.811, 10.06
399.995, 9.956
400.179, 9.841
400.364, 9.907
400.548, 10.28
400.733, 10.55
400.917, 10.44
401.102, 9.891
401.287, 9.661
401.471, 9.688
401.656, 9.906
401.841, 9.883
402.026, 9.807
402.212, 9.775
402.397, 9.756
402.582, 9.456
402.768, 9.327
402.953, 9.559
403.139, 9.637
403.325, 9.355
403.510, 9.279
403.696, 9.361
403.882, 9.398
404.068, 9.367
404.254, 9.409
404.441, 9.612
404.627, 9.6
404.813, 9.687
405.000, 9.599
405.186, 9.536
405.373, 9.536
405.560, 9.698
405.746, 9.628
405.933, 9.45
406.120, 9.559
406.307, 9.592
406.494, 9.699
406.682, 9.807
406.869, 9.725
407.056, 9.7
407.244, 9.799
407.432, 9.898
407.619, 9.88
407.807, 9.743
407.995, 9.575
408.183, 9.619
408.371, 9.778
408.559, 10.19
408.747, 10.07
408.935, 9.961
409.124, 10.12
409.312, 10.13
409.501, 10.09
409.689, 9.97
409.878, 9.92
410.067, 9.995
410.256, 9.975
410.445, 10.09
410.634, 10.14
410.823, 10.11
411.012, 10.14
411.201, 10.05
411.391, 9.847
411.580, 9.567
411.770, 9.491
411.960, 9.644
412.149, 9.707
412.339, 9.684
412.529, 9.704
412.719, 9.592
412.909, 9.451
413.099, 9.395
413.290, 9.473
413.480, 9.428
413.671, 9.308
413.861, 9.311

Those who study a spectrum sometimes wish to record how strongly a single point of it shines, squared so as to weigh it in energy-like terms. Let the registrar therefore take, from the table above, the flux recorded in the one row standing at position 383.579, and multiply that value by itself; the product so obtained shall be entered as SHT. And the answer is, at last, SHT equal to 132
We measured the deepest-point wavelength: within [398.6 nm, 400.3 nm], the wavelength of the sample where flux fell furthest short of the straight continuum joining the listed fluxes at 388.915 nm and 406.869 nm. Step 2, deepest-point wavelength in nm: 399.075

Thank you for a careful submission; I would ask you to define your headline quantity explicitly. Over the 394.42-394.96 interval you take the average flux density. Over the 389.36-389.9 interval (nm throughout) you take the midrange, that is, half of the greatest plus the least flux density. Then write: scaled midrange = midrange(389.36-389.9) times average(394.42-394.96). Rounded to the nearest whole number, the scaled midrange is 130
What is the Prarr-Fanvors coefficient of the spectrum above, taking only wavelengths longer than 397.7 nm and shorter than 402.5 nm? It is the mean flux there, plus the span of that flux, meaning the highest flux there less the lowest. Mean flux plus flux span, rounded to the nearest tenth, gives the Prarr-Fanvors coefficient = 10.9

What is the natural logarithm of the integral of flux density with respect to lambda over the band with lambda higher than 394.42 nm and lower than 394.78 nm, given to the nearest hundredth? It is 1.40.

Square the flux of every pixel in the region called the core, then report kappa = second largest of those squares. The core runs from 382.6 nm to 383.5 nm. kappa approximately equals 144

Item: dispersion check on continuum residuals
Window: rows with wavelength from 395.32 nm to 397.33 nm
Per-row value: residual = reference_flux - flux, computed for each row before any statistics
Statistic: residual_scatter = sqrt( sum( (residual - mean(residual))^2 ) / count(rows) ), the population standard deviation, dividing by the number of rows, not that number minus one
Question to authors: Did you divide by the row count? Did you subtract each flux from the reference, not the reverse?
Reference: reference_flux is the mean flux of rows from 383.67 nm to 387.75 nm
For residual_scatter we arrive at 0.128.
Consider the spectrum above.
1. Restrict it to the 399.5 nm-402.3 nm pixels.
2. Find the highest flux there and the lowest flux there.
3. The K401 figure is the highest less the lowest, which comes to 0.89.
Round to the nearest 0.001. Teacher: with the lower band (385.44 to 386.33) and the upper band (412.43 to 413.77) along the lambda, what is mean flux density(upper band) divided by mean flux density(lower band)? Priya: 0.788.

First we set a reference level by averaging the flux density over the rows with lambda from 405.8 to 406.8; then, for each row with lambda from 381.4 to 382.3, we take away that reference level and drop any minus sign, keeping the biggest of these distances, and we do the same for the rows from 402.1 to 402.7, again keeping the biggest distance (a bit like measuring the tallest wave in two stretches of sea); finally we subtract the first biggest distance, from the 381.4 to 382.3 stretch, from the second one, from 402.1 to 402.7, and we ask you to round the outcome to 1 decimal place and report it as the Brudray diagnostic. -2.3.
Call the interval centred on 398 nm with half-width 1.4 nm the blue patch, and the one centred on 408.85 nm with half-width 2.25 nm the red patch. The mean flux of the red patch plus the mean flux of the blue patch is 20.3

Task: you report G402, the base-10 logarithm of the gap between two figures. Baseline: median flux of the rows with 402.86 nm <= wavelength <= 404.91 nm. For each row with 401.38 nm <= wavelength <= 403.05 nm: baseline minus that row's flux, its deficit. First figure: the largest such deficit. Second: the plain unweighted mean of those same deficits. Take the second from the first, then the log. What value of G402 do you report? -0.45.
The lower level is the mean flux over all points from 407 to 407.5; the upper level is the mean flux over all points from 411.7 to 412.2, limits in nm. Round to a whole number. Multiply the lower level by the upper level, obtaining 94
